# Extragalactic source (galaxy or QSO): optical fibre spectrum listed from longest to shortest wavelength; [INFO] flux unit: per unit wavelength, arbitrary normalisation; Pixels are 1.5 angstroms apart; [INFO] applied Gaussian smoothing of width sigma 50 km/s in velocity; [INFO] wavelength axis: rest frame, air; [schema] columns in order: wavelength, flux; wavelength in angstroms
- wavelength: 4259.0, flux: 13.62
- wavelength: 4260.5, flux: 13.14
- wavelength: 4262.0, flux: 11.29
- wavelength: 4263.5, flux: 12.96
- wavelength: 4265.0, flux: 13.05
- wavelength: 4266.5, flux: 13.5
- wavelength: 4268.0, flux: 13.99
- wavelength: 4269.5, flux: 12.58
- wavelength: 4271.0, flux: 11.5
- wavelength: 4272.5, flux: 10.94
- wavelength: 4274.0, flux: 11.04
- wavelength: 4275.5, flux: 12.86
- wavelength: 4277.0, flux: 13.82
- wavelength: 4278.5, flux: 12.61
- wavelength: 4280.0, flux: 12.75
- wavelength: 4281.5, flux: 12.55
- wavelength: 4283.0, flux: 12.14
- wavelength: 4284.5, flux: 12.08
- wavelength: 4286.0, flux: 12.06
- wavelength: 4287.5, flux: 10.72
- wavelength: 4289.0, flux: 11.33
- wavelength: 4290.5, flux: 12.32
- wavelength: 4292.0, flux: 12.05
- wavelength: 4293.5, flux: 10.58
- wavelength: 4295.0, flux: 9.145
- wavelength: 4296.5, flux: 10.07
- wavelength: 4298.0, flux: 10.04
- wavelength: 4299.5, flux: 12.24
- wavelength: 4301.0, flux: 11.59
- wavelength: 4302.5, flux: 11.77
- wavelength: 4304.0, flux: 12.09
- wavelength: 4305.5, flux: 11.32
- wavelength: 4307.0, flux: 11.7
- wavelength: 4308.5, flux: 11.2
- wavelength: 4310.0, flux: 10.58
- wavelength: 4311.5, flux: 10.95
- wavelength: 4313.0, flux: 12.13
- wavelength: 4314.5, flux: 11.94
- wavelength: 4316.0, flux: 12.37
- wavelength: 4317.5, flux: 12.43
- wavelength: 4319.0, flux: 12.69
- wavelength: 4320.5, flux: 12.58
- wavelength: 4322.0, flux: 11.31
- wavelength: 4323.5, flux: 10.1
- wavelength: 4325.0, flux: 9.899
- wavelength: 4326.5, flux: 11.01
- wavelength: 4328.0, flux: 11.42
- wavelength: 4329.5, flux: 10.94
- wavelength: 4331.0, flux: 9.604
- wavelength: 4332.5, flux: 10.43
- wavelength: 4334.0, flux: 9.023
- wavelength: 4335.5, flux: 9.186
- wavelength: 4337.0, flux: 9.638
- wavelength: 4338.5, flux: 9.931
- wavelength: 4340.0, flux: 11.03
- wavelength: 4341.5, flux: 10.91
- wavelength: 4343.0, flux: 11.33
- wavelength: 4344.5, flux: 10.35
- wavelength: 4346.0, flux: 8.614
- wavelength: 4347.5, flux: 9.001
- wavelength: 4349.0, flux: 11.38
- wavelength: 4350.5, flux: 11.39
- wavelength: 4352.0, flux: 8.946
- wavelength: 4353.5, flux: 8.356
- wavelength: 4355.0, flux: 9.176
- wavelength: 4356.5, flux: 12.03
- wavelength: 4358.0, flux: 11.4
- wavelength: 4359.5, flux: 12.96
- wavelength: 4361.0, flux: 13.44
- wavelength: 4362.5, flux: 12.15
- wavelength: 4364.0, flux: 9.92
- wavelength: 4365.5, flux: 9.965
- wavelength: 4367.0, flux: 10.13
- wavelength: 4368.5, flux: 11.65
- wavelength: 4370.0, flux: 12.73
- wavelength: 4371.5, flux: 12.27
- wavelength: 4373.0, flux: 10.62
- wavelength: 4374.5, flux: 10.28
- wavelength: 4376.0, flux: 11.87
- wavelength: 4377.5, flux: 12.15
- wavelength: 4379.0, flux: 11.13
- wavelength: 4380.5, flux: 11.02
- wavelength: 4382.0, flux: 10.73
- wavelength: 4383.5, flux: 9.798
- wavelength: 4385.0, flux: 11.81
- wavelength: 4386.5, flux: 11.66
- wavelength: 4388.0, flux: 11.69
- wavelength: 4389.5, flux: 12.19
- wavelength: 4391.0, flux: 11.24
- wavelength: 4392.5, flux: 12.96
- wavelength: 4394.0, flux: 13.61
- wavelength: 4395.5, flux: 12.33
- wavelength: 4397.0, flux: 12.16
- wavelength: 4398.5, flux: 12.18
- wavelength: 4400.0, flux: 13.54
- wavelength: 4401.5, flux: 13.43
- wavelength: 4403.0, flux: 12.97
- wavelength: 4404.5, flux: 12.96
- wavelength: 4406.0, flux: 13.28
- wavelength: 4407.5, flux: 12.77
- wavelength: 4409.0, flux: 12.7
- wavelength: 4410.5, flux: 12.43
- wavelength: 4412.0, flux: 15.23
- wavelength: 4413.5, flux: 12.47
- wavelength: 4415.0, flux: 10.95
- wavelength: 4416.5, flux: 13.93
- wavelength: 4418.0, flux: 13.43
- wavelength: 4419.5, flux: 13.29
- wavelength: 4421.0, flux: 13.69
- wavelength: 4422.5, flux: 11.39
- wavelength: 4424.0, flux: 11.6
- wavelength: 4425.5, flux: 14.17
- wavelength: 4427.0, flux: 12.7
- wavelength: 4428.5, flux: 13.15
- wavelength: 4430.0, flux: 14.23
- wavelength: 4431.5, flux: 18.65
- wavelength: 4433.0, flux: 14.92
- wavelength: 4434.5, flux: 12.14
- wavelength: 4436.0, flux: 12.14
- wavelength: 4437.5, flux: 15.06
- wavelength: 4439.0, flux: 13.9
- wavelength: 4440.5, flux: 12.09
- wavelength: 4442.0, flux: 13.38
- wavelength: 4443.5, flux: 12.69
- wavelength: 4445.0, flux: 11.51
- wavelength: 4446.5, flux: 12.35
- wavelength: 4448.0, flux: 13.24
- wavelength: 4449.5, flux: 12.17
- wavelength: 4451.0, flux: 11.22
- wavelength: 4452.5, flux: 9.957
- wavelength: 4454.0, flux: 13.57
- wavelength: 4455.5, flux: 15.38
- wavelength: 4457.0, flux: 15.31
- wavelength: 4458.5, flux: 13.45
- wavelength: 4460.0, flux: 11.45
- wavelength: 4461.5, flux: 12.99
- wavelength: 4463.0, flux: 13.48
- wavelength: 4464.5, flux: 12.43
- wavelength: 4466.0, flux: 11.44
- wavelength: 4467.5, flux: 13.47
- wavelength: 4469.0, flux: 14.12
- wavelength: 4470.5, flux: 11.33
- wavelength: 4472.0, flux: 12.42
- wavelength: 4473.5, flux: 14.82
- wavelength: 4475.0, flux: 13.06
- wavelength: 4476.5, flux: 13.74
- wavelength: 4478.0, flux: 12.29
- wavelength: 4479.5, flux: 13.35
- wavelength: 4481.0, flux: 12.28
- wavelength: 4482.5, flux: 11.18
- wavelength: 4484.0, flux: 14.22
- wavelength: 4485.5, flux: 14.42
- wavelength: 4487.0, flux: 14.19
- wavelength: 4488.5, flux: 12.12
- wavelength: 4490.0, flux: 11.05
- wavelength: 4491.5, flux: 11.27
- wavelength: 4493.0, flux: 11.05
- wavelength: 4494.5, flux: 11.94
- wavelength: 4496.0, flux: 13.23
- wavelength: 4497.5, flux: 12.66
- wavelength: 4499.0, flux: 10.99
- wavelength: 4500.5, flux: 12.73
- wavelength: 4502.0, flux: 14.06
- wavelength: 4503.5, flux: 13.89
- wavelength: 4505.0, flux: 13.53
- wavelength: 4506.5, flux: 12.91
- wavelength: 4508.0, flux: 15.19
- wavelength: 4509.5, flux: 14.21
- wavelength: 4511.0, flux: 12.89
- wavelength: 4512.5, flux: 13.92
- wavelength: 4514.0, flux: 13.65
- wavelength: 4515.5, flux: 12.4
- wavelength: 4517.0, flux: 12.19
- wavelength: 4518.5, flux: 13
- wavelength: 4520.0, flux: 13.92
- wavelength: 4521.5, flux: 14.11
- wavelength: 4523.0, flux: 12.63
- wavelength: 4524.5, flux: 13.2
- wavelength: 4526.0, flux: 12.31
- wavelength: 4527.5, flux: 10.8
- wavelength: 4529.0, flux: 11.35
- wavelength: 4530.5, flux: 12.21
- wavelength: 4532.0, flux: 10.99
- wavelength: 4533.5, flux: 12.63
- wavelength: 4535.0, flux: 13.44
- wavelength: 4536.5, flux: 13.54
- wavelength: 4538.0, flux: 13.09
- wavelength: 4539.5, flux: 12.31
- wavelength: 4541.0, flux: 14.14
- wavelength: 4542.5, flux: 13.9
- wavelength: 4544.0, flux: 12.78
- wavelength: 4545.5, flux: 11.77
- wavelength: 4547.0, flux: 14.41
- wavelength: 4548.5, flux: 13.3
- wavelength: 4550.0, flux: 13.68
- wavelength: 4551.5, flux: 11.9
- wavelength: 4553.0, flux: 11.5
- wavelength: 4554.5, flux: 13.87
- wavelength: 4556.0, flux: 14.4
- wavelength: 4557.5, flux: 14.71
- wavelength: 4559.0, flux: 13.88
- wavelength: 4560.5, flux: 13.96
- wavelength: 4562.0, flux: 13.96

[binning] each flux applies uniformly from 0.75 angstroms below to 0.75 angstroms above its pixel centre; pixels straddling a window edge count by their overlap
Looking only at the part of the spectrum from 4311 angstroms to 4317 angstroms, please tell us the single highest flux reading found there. 12.37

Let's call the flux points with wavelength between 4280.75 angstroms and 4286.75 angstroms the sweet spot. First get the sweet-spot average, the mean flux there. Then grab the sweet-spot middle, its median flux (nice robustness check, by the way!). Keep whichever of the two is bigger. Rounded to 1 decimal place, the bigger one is 12.2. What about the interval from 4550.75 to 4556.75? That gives 12.9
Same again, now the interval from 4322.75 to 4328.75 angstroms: 10.6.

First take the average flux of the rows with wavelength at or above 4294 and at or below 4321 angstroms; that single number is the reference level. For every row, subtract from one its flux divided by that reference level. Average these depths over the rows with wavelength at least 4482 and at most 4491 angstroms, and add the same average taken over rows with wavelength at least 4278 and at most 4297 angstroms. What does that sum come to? -0.13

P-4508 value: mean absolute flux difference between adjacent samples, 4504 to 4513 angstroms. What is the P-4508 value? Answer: 1.25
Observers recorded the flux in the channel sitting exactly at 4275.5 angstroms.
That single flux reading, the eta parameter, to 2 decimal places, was 12.86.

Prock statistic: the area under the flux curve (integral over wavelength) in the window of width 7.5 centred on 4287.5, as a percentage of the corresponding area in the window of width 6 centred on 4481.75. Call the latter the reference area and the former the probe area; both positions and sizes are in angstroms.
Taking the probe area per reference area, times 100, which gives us 115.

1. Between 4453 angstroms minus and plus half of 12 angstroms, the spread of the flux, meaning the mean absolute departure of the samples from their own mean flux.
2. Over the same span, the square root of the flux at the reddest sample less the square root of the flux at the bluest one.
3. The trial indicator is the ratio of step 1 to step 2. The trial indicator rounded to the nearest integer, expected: 50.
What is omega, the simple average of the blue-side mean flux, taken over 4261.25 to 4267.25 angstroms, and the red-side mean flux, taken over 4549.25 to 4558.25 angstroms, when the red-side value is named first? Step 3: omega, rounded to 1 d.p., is 13.0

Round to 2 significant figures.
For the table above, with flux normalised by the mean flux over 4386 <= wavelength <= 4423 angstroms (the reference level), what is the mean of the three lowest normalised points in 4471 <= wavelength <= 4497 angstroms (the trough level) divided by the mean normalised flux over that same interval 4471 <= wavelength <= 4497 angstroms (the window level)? 0.87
